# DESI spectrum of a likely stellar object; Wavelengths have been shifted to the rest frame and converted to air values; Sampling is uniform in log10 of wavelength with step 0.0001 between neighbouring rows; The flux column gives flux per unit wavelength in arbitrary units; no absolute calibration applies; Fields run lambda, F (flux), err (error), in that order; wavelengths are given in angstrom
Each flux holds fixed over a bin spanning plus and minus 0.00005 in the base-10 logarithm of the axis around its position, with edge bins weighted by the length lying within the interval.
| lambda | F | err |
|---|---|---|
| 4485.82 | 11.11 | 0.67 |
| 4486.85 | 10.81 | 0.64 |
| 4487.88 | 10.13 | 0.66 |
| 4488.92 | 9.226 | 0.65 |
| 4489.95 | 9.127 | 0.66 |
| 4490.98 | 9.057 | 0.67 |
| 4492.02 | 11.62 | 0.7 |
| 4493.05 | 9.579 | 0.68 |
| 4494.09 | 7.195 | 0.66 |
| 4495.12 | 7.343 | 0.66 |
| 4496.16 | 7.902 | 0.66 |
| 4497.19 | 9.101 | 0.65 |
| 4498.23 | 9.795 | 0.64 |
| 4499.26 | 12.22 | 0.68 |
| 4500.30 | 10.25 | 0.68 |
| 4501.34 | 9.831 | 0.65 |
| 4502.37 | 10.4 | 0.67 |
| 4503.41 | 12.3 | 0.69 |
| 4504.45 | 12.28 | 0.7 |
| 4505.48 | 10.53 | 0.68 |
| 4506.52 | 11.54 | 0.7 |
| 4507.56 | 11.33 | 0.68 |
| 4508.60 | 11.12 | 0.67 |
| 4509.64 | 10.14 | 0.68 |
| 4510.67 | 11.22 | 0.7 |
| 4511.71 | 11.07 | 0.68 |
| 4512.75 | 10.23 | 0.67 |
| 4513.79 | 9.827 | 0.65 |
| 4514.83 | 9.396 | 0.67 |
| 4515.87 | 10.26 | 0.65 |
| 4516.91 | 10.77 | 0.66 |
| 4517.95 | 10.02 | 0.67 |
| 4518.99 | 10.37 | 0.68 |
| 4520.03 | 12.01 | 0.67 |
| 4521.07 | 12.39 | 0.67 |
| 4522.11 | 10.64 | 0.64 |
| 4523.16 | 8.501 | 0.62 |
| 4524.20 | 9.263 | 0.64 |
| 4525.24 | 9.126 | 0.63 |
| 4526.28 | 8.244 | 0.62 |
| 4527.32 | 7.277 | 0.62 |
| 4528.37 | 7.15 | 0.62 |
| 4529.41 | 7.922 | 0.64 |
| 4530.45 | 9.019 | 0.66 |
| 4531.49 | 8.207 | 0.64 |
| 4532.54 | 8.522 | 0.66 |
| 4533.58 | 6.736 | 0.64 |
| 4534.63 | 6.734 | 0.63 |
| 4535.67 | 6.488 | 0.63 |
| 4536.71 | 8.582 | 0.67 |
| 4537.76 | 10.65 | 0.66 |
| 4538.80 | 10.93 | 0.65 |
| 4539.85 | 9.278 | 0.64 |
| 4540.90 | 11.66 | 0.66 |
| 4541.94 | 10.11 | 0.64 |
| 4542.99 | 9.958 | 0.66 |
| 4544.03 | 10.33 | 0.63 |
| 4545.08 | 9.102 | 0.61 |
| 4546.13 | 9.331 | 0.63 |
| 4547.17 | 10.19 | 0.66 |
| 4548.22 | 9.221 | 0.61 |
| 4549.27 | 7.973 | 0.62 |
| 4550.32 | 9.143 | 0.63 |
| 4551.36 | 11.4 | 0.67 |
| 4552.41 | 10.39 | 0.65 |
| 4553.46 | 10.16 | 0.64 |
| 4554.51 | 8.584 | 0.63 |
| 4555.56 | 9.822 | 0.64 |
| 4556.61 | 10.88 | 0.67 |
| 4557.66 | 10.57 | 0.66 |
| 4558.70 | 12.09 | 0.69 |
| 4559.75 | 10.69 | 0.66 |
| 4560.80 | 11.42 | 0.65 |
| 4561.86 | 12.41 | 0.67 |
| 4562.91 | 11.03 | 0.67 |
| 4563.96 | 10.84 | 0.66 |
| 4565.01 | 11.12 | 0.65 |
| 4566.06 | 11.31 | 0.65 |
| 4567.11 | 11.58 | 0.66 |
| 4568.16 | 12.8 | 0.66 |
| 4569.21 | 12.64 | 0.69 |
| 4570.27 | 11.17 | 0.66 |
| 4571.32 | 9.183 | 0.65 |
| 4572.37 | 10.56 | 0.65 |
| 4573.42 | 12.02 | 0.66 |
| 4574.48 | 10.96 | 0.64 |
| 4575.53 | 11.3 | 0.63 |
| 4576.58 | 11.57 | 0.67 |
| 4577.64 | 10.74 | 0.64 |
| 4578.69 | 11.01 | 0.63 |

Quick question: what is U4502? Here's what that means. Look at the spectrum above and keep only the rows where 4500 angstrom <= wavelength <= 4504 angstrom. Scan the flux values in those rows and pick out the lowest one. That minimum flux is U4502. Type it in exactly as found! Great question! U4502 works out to 9.831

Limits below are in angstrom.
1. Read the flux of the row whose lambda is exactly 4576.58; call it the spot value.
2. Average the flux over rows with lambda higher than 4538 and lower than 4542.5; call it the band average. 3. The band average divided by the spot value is 0.91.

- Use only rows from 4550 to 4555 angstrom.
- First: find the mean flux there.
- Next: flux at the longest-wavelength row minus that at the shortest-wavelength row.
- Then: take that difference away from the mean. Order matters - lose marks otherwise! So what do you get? 10.5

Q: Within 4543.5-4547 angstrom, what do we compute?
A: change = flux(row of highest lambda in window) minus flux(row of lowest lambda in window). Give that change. -1.0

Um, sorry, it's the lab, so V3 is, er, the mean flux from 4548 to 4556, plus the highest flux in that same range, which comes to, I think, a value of 21.0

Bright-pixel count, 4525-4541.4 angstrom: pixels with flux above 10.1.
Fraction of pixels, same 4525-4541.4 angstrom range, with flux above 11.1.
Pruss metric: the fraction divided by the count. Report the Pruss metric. 0.021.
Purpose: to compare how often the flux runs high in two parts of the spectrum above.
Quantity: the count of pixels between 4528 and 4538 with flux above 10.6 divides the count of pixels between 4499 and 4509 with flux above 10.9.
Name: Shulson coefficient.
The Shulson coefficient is 6.0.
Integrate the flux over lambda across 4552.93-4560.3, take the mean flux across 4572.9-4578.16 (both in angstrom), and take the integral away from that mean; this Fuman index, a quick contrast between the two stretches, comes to -65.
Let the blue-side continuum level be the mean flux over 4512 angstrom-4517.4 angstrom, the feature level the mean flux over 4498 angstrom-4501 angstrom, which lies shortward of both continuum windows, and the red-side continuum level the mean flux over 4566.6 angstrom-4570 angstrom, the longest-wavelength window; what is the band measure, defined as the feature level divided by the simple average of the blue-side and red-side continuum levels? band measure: 0.96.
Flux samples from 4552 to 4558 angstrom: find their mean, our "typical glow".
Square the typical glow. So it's 101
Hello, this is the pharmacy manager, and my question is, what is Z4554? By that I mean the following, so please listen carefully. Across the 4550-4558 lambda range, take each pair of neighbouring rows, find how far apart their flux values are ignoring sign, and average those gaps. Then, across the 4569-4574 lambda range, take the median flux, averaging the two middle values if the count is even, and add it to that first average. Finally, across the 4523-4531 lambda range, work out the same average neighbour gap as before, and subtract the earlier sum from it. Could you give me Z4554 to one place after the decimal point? -11.6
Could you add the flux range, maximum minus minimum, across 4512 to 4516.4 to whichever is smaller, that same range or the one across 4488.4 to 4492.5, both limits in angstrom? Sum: 1.7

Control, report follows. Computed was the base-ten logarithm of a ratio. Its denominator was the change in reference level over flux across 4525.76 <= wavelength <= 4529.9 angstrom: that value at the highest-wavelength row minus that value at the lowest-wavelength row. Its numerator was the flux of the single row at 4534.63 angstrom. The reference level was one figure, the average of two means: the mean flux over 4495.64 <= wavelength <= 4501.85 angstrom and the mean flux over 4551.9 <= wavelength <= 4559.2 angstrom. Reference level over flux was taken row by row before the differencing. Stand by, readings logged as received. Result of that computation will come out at 2.1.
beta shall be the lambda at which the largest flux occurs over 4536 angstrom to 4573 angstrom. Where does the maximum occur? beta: 4568.16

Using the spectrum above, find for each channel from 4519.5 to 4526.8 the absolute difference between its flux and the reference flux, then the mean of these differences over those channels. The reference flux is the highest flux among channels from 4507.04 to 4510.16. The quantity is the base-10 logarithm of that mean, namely 0.3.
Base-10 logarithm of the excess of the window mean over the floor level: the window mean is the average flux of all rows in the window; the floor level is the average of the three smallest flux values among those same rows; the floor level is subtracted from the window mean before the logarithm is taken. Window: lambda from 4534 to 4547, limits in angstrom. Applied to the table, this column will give 0.33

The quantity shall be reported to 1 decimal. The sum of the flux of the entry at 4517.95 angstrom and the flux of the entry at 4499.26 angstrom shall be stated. 22.2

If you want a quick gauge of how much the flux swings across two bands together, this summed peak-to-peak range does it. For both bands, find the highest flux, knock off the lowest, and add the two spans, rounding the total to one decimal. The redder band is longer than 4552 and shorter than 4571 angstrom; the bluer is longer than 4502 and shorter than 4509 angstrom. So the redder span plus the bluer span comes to 6.1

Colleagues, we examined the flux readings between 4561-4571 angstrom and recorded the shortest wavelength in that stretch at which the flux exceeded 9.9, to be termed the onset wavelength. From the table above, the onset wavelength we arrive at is 4561.86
